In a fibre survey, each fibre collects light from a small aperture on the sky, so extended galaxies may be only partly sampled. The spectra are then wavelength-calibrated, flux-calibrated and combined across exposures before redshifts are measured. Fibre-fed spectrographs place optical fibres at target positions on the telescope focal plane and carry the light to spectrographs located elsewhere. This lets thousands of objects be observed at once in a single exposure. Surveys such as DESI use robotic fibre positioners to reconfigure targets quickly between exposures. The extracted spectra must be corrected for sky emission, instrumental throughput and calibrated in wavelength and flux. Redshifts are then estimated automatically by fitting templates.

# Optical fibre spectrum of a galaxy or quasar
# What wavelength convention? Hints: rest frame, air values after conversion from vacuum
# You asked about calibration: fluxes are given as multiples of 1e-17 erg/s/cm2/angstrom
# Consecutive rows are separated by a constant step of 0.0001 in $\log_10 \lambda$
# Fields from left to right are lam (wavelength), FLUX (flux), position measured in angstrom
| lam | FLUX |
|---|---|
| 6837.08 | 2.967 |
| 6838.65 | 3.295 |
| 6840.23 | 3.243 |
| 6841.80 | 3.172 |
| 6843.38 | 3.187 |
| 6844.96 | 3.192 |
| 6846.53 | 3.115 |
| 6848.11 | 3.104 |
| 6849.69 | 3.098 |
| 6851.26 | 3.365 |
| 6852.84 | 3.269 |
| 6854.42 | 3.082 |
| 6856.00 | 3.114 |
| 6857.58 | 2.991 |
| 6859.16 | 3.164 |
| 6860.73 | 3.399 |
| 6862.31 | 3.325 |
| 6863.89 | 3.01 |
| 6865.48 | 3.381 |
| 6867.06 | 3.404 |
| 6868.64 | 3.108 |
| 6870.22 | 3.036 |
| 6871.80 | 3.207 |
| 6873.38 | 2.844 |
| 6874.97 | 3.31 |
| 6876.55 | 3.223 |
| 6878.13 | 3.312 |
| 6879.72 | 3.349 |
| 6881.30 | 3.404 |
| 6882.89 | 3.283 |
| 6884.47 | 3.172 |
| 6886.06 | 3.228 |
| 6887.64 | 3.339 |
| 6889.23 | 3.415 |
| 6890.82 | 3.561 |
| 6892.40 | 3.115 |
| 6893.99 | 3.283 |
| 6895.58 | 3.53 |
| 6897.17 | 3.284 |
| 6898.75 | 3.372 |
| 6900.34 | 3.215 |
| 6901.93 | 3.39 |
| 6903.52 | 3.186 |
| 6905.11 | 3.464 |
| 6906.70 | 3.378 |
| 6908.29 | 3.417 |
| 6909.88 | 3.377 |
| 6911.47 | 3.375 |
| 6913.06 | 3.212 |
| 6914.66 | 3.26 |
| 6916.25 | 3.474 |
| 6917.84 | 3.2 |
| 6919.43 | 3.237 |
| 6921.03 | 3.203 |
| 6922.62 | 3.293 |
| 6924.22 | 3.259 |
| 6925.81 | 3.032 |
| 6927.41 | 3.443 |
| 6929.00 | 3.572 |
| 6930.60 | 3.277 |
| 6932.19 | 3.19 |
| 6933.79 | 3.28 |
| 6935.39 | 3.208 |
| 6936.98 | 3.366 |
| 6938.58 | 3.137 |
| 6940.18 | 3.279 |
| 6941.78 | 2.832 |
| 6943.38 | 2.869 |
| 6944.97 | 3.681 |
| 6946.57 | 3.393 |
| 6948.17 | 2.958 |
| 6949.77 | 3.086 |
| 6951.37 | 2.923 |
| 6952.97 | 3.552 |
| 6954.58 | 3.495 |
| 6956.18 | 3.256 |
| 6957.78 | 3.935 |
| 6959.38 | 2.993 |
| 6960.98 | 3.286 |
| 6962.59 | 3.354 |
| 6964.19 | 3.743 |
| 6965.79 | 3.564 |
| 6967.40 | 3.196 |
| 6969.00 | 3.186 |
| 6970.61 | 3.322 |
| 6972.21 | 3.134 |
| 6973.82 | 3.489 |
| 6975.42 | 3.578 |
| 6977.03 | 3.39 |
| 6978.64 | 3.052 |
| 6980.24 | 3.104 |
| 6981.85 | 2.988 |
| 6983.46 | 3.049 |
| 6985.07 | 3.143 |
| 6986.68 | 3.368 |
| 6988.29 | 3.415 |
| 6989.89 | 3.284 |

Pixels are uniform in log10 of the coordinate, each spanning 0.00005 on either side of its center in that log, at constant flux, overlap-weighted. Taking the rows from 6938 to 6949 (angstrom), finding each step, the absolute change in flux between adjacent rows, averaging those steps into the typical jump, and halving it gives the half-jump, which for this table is 0.18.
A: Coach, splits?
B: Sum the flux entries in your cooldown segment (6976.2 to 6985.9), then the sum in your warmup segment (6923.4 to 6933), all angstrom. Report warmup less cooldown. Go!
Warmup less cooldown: 1.0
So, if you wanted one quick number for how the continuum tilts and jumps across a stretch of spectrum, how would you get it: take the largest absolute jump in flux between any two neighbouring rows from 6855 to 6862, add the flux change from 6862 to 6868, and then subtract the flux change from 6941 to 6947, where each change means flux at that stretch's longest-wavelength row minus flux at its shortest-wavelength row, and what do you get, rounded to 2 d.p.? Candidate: -0.25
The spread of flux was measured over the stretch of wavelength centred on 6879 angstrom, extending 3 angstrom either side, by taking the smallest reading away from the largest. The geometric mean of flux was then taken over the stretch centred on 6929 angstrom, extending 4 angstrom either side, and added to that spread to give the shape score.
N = 3.48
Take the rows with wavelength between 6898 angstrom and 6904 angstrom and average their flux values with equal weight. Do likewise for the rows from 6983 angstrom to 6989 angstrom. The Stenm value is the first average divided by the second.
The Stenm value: 1.01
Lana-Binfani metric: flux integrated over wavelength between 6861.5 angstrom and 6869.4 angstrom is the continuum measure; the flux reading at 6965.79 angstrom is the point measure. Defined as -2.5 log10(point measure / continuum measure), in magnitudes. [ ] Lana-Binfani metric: 2.1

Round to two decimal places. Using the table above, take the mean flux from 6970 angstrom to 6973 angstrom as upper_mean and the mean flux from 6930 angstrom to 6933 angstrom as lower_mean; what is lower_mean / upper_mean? 1.00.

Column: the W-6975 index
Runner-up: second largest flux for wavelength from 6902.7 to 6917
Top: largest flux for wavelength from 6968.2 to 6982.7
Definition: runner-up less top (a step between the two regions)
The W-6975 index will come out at -0.11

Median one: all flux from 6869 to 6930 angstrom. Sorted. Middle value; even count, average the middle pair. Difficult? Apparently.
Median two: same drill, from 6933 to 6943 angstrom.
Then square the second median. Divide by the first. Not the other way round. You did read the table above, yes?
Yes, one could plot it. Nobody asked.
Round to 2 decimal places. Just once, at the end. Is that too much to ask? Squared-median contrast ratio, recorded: 3.20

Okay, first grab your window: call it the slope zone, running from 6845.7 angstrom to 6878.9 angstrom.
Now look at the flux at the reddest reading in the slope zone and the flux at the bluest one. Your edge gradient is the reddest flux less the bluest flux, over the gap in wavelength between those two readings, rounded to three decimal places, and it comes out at 0.006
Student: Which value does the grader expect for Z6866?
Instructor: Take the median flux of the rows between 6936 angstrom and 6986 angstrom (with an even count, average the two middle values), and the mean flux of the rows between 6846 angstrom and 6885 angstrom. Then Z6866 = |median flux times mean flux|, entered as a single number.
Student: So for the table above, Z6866 10.4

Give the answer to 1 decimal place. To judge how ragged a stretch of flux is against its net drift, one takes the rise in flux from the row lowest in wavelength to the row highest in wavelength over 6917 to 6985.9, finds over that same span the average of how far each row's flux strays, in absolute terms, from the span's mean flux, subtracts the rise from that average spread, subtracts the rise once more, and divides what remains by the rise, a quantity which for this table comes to -5.2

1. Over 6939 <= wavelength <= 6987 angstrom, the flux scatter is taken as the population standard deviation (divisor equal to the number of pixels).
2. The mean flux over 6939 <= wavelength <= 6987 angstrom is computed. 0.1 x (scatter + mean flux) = 0.354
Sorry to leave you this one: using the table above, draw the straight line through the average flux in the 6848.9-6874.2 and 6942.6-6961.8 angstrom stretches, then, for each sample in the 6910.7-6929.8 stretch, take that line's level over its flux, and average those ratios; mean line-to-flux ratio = 0.987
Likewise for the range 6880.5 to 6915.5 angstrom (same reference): 0.968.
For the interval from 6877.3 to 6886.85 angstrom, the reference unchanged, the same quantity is 0.973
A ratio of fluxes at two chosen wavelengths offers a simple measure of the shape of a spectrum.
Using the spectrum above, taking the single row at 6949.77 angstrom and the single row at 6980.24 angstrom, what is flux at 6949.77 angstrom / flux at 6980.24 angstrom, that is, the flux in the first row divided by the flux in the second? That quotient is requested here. 0.99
